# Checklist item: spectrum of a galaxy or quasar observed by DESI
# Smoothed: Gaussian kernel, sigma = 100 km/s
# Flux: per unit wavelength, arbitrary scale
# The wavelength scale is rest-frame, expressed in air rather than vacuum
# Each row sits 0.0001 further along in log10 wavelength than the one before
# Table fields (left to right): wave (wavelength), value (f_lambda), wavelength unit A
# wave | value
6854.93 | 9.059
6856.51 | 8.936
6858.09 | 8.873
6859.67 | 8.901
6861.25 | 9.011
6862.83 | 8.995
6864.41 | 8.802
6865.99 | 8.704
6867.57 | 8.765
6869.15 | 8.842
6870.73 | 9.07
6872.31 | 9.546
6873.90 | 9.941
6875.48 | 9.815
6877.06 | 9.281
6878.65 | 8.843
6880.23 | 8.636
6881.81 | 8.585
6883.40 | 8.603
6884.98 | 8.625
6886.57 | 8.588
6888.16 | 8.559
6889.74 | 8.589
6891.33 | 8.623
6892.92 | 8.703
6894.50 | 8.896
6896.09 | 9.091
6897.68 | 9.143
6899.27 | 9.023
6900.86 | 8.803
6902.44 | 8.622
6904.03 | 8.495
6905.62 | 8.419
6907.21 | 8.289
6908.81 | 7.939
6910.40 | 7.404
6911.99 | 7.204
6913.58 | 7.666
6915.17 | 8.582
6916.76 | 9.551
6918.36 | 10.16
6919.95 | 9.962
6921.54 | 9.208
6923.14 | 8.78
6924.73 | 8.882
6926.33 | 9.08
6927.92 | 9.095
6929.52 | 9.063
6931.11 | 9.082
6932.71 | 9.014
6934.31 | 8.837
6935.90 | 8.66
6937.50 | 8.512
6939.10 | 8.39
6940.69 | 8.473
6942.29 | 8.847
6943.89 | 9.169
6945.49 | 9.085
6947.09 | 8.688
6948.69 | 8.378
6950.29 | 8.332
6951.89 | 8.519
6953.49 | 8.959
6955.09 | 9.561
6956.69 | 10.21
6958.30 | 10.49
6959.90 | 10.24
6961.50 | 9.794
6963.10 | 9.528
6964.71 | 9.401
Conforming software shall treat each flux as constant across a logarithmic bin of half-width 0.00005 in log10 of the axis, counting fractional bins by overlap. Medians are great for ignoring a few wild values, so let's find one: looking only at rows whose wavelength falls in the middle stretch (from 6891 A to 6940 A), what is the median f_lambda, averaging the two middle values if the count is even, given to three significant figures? 8.80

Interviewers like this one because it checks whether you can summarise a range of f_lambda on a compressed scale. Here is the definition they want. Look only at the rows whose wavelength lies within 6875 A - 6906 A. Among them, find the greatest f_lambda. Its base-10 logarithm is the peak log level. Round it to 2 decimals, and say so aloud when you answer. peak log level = 0.99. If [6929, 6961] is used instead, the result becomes 1.02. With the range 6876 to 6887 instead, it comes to 0.97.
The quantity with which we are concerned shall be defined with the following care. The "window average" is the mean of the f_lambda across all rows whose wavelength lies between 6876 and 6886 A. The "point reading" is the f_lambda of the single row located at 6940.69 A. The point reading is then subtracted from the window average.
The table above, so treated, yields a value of 0.3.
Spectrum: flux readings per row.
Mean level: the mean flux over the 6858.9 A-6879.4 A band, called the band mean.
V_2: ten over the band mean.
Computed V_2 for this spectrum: 1.10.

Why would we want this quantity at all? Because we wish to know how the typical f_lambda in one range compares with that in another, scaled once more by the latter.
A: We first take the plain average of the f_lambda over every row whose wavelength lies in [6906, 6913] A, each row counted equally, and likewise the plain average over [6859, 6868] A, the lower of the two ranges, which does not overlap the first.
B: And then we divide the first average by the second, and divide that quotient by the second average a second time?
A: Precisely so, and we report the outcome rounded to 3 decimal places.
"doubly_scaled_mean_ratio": 0.098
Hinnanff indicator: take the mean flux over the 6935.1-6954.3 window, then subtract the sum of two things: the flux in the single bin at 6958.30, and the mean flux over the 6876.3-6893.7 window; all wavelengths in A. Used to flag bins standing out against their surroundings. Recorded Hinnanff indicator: -10.5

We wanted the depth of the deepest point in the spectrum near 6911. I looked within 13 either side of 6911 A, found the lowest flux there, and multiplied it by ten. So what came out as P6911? 72.0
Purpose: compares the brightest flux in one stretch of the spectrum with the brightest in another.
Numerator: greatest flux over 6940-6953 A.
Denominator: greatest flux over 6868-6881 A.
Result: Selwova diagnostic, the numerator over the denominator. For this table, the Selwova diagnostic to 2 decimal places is 0.92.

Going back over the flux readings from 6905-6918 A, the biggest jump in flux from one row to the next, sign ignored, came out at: 1.0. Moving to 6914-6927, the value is 1.0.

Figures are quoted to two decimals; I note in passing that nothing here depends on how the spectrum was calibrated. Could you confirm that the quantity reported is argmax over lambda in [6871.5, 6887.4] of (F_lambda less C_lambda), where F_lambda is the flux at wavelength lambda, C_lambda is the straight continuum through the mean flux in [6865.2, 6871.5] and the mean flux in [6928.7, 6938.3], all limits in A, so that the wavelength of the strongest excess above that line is 6873.90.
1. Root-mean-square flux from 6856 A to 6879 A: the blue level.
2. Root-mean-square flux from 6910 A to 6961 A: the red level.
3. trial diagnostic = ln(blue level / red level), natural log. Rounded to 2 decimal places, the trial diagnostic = 0.01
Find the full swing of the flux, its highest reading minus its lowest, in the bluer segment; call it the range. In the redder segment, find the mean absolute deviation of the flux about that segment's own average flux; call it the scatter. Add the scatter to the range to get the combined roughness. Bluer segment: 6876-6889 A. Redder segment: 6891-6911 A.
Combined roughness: 1.08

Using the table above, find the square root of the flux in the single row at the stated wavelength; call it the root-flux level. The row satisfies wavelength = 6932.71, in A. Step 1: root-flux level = 3.00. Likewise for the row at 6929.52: 3.01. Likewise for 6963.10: 3.09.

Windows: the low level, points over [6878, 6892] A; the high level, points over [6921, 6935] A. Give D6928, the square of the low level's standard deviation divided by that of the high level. 0.36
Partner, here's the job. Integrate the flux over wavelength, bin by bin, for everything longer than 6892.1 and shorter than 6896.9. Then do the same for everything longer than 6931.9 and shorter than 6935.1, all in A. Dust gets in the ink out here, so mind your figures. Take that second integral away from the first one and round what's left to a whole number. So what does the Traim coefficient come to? 14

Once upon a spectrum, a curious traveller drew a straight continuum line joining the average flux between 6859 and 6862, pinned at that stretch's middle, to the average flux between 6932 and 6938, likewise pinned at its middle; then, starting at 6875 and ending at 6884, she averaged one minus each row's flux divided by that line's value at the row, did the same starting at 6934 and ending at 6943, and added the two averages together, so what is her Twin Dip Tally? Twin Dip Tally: 0.01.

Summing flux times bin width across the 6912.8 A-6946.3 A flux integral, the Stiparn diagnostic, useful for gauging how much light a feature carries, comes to 300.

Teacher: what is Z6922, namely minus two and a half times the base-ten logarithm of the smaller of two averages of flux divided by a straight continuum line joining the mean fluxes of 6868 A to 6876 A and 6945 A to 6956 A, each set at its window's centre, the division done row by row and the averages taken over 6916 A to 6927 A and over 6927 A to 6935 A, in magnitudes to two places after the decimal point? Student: -0.01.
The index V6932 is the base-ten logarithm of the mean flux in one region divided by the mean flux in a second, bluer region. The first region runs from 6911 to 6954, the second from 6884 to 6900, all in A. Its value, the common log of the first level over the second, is 0.002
